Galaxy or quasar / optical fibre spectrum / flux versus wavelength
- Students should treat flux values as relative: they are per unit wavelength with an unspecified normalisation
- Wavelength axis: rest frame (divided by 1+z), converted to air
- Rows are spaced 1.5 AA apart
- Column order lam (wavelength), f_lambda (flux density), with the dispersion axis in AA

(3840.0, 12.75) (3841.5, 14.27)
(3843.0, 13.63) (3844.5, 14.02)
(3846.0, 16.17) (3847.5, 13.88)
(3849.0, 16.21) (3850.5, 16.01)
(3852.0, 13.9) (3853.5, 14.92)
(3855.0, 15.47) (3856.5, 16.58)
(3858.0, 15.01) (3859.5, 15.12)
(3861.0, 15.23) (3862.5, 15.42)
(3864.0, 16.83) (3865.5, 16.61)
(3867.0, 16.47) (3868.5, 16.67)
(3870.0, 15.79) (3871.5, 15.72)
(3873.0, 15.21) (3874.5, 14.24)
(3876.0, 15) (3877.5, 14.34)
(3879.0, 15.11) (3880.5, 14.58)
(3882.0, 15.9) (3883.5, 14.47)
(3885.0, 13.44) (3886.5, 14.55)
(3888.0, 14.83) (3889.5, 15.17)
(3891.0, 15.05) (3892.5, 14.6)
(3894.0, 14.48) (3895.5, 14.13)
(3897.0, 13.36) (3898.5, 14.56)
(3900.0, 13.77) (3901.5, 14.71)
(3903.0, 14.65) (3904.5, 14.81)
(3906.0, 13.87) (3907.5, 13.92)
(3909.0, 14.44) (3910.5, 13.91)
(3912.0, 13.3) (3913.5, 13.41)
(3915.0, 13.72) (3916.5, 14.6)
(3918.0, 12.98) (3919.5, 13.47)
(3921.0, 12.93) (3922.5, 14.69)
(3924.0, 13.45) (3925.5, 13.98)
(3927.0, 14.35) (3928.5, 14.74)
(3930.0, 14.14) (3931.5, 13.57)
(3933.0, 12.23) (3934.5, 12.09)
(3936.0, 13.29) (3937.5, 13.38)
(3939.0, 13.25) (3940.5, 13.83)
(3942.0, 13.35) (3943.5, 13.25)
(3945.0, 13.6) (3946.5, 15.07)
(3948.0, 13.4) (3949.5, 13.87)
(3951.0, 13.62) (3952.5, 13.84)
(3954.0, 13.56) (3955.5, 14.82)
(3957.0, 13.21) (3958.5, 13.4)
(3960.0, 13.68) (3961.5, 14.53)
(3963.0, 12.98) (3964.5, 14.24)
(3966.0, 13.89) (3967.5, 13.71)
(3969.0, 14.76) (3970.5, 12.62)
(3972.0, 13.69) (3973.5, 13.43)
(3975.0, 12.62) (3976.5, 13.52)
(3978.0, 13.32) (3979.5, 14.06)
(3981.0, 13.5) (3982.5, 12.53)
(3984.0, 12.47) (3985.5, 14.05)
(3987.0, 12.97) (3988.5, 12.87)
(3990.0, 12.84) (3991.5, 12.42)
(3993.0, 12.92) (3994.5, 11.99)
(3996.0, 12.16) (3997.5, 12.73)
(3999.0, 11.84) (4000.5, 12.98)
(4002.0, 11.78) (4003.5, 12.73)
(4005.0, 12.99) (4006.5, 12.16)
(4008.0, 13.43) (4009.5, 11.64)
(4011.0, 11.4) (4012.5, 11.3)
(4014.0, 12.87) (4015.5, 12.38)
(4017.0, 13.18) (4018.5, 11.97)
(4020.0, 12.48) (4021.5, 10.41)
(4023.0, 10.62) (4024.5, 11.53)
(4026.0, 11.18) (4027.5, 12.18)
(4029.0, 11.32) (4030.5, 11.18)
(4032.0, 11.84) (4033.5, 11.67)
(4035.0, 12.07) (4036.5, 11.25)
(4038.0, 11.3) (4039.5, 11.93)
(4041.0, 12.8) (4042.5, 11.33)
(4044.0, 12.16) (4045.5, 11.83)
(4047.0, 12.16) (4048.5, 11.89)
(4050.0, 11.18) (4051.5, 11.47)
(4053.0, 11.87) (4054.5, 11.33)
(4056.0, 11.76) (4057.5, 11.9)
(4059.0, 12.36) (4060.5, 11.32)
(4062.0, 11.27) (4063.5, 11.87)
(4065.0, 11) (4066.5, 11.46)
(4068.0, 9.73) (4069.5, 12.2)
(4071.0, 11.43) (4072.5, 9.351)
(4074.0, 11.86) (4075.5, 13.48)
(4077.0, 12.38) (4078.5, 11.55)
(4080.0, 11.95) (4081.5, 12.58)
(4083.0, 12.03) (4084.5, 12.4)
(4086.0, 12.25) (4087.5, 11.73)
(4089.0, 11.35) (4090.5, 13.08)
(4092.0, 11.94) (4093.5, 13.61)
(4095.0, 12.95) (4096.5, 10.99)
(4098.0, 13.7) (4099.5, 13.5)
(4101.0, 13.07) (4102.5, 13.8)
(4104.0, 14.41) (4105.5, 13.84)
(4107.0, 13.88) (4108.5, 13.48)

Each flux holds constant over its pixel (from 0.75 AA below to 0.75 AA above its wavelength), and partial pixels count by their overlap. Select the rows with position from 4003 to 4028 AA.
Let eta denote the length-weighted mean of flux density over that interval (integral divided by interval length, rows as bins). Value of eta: 12.0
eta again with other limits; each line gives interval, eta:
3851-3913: 14.9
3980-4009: 12.7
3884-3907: 14.4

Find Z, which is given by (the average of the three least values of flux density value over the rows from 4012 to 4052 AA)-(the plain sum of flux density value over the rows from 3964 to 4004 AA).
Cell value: -342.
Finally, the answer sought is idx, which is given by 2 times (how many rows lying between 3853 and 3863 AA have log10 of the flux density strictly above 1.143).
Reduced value 14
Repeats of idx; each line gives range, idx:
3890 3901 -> 10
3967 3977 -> 2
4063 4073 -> 0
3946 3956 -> 4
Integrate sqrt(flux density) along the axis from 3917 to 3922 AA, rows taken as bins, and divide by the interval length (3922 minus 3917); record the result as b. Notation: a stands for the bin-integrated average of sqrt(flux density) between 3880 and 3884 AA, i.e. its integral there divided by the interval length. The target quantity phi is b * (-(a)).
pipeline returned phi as -14.1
